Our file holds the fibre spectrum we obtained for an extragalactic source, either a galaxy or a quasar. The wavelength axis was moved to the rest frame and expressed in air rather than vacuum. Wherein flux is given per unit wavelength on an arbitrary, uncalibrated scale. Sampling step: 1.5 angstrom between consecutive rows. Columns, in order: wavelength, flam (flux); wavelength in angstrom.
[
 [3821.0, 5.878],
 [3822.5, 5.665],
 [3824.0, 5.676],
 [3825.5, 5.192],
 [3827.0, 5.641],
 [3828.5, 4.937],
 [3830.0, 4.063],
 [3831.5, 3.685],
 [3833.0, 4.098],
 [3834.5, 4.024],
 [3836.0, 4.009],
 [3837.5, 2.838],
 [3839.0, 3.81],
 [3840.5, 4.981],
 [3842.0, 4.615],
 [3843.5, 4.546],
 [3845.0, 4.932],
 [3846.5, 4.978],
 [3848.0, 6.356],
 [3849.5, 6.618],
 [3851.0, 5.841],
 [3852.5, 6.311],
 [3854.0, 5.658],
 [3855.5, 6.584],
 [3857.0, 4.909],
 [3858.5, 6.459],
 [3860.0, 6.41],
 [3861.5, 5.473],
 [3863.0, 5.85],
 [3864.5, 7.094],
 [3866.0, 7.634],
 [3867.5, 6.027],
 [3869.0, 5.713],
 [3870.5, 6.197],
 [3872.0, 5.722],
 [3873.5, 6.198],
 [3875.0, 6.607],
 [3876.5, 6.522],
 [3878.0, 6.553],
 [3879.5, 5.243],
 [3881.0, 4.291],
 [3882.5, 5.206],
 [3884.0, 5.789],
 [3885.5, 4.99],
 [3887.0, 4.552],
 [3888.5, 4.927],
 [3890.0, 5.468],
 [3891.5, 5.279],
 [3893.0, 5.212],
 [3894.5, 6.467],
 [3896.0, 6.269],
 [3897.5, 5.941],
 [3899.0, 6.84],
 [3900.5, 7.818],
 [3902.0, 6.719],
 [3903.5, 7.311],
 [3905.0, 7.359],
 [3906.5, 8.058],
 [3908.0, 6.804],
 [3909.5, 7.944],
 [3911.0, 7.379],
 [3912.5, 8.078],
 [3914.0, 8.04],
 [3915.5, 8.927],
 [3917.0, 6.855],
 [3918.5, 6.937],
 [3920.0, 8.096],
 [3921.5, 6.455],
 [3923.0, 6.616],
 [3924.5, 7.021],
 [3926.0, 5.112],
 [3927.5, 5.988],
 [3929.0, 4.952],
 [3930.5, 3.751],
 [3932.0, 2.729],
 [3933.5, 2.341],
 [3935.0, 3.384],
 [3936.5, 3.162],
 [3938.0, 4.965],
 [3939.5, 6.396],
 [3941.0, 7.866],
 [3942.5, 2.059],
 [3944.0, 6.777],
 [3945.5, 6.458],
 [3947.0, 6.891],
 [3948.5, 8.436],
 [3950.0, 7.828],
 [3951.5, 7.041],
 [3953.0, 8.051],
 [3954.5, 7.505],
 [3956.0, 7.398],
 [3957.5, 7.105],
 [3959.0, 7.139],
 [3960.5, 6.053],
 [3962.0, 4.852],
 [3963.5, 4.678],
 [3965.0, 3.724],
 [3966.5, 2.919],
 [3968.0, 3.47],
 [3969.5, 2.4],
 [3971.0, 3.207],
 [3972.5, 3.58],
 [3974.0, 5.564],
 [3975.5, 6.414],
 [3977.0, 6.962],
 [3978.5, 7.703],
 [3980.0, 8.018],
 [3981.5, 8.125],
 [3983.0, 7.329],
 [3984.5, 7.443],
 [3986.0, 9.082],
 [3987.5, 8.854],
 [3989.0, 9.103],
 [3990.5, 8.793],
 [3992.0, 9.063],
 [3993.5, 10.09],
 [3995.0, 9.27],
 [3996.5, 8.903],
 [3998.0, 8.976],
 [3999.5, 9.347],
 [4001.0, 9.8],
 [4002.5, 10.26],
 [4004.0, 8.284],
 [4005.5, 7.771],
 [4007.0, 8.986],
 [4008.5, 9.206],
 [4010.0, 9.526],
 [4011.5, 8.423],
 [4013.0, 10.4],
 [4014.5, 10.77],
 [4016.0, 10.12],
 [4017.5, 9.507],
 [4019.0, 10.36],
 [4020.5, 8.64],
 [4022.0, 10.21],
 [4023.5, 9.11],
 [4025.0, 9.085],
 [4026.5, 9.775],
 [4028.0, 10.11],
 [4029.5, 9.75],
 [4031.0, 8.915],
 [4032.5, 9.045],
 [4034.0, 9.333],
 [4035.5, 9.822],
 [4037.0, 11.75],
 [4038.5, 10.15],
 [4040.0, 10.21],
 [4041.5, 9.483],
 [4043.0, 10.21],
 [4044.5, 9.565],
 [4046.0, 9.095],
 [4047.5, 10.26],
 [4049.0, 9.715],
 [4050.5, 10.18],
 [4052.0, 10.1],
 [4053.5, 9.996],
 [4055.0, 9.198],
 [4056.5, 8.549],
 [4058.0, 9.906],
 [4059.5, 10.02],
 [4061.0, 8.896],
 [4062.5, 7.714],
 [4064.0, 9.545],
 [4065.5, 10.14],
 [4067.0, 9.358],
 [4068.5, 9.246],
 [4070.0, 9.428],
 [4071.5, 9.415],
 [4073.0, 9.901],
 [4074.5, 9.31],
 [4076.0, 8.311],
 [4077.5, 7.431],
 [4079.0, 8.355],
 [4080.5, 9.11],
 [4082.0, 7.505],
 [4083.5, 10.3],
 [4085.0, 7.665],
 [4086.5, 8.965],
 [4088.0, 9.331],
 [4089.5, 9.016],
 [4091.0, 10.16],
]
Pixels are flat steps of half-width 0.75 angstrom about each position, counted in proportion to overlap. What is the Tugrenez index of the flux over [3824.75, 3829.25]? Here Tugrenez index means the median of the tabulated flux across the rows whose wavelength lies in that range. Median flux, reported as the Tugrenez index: 5.2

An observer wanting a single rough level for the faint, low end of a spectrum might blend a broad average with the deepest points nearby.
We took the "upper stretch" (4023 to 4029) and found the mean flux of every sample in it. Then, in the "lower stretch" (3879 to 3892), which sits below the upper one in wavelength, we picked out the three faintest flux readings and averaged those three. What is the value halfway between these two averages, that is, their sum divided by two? 7.1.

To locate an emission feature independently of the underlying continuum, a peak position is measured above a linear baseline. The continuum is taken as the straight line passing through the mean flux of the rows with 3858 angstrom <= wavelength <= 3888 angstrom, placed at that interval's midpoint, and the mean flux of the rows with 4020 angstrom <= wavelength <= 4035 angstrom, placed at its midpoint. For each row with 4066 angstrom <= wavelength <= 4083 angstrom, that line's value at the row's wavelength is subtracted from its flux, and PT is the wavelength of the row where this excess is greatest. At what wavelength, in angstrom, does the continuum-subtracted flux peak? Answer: 4073.0 angstrom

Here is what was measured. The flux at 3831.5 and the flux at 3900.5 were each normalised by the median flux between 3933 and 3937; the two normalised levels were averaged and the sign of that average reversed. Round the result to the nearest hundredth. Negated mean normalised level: -1.82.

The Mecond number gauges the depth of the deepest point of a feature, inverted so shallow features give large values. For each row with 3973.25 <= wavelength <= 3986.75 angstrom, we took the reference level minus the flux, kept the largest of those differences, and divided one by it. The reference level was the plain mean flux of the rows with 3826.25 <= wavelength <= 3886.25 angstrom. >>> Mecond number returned -7.77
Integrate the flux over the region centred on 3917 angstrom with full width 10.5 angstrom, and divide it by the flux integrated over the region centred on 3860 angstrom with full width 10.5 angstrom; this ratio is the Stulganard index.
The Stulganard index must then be 1.25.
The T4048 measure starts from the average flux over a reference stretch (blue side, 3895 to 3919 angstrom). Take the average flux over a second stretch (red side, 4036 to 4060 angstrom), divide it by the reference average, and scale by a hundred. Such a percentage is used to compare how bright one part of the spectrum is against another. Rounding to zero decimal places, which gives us 135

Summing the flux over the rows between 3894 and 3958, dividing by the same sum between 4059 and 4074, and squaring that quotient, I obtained 8.8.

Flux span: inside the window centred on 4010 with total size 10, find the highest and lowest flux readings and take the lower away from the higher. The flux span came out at 3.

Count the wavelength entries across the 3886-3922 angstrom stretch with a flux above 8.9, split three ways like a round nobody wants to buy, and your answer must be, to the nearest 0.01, 0.33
